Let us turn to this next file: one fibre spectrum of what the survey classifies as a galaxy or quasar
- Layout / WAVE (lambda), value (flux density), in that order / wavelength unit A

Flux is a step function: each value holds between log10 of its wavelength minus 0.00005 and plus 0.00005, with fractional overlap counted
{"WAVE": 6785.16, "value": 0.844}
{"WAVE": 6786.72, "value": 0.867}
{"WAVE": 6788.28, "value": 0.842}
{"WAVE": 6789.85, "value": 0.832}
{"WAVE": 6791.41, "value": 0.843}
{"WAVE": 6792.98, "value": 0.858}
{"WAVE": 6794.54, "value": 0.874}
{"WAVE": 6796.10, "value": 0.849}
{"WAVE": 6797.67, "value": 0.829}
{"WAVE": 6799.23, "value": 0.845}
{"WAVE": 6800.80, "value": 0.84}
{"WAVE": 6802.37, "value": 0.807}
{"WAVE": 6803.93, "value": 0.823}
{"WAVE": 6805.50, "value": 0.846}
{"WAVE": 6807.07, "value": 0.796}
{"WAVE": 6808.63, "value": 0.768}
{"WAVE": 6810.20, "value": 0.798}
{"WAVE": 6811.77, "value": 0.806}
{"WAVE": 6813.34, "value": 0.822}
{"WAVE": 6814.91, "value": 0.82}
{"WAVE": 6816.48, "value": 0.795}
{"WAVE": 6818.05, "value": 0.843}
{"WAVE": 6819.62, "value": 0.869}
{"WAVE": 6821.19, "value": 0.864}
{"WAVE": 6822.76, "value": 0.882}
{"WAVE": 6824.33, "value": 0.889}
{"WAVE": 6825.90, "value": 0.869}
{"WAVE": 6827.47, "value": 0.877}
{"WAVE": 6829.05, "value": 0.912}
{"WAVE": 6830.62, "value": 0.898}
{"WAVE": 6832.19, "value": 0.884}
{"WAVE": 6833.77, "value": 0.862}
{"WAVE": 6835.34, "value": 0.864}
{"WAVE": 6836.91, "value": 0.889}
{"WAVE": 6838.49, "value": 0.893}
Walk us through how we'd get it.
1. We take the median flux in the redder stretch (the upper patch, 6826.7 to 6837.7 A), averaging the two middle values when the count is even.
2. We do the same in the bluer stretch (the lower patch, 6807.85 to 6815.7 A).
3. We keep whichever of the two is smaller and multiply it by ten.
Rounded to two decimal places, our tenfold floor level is 8.06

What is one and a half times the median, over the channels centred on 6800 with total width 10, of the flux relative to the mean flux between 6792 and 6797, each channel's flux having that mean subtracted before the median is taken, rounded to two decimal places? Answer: -0.04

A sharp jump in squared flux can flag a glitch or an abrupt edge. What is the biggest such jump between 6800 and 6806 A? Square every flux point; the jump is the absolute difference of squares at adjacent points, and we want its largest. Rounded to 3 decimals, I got 0.054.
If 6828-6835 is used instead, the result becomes 0.038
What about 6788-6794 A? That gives 0.026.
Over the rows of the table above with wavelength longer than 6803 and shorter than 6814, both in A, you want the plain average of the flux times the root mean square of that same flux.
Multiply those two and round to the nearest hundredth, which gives 0.65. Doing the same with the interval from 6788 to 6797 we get 0.72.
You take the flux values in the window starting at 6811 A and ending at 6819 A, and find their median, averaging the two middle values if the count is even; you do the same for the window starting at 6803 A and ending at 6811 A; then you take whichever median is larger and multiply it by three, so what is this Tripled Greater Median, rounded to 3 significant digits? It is 2.46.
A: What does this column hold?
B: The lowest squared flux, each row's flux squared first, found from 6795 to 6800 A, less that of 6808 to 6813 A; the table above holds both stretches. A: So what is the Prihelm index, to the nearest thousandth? 0.097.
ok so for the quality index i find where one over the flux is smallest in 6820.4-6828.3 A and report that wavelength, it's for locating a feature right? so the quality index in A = 6824.33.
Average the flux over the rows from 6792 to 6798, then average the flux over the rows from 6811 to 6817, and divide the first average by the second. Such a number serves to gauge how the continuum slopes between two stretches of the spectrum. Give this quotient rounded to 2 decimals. 1.05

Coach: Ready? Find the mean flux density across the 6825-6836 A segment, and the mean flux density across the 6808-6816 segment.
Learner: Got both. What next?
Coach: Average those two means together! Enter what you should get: 0.842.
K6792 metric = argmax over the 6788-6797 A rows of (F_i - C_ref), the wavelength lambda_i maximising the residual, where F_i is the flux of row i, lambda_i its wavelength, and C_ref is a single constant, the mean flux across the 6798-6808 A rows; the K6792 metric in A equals 6794.54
